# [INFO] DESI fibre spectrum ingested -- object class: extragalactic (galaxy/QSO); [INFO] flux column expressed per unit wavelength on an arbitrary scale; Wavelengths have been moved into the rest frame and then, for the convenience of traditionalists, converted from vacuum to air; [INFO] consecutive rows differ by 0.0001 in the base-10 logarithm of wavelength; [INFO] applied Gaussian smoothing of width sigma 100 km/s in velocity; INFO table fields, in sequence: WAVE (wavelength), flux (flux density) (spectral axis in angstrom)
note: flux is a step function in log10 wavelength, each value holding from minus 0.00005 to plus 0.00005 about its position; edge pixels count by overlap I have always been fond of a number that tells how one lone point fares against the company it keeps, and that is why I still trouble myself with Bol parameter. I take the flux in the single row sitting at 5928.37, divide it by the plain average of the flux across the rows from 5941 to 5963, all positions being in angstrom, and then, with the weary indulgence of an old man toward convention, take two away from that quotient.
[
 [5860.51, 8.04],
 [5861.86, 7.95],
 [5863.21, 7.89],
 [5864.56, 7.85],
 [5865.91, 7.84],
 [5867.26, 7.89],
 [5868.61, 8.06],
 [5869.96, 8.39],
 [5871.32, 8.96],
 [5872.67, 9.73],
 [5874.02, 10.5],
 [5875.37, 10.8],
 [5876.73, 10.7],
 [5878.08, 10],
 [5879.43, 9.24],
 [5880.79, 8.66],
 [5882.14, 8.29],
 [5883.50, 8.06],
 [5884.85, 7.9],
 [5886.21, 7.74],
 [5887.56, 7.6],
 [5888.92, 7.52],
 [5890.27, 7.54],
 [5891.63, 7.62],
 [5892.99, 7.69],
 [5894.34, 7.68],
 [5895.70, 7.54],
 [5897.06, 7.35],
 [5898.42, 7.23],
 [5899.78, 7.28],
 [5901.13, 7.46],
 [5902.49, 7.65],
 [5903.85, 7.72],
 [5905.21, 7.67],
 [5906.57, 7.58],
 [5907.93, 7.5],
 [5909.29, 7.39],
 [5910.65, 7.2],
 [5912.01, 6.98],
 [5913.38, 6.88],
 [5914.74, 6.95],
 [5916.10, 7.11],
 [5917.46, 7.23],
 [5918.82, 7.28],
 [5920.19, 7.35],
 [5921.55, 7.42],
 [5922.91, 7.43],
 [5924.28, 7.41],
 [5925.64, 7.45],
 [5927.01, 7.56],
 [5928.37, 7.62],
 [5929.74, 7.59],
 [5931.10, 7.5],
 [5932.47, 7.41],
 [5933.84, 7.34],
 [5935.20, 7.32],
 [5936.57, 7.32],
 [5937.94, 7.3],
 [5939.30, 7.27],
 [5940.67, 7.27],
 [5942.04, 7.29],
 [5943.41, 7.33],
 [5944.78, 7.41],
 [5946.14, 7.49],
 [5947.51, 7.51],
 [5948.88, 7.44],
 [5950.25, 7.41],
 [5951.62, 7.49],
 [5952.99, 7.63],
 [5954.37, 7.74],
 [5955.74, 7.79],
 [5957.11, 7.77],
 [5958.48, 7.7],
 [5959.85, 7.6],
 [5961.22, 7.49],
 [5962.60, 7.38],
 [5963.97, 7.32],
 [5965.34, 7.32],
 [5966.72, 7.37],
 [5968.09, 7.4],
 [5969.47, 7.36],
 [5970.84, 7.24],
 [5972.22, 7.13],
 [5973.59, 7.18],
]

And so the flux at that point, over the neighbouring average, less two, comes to -0.99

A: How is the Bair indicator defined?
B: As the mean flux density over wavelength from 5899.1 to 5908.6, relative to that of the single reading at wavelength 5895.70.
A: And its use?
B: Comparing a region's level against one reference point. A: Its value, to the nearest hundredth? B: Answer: 1.00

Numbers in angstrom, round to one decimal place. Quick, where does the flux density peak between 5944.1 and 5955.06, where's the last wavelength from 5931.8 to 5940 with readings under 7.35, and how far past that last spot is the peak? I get 15.1 angstrom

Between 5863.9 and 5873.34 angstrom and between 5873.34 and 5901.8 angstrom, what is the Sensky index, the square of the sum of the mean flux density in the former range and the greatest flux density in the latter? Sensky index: 368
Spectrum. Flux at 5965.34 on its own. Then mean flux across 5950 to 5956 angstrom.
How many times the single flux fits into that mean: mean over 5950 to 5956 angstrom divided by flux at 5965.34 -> 1.04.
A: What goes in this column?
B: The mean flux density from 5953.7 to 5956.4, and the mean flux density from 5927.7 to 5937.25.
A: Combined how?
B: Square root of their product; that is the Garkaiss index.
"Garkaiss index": 7.6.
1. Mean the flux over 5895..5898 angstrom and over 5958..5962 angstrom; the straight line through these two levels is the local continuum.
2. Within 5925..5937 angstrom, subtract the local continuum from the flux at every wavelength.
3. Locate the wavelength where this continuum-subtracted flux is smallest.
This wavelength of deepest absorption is 5936.57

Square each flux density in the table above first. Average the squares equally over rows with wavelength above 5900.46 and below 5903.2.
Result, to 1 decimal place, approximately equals 57.1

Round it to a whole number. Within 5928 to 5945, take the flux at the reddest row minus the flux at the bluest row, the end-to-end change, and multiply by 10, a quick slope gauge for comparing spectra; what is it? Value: -2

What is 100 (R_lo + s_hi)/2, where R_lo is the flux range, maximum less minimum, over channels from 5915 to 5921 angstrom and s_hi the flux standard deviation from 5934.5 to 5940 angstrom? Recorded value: 13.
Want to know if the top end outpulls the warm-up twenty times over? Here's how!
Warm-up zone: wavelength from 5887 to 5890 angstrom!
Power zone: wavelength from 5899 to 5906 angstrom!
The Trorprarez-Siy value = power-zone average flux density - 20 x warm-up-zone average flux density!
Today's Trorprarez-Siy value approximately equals -144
